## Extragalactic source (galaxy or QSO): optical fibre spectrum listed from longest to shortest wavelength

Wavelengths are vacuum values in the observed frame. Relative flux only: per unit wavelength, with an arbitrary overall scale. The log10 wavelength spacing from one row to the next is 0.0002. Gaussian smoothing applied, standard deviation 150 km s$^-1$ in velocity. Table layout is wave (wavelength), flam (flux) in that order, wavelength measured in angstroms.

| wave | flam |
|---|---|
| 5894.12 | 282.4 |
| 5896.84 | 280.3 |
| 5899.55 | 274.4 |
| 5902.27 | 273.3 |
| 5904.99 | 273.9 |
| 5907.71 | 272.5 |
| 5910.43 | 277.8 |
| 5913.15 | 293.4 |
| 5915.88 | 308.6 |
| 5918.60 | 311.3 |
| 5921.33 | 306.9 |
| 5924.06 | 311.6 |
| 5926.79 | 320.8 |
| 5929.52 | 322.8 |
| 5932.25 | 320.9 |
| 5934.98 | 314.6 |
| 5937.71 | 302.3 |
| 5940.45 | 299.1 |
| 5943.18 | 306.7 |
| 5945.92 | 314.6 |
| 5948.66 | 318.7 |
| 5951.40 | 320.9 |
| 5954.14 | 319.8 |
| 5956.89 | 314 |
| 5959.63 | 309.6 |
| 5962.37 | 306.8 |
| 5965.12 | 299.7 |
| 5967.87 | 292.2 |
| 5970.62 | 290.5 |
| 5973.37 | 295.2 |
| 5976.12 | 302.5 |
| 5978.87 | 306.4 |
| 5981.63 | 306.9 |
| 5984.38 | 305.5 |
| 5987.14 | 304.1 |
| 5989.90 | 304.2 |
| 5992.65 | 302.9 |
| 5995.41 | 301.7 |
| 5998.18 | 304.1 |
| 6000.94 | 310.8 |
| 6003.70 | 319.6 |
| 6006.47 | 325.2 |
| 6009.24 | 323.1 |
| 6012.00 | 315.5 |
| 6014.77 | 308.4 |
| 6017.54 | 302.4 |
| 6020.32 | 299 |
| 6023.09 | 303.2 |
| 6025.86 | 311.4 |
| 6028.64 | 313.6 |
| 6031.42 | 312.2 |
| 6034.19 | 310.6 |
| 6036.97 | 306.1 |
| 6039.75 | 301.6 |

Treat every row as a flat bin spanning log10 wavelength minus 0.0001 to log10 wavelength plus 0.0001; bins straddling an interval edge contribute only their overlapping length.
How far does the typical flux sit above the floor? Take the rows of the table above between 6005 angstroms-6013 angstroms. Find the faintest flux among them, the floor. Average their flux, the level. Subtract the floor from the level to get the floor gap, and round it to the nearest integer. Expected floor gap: 6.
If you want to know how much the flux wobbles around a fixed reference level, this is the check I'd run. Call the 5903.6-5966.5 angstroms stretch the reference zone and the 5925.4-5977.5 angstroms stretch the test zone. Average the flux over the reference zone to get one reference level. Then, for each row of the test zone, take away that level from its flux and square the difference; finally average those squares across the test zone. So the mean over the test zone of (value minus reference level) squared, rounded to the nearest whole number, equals 113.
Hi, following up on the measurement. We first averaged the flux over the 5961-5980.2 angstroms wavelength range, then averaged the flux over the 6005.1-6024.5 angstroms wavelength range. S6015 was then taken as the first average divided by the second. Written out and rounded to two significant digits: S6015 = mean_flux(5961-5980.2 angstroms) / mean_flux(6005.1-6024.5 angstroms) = 0.96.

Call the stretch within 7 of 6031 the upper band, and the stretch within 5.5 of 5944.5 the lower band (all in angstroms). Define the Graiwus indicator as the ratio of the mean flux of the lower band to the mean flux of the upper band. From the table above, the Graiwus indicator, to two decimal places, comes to 1.00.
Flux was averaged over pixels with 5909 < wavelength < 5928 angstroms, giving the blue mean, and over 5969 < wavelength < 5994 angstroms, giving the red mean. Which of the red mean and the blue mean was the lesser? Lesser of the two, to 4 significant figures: 302.0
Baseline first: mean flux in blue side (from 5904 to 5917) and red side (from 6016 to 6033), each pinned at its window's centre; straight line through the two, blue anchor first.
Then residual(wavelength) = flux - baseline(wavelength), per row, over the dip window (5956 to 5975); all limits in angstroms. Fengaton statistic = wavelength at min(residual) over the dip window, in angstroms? 5970.62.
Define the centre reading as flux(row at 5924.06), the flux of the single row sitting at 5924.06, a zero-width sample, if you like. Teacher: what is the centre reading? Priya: 311.6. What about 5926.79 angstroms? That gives 320.8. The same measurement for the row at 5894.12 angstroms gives 282.4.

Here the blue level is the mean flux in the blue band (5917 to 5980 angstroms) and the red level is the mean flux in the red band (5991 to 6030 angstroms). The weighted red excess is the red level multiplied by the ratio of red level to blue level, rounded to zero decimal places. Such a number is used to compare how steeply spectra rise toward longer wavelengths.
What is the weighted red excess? 311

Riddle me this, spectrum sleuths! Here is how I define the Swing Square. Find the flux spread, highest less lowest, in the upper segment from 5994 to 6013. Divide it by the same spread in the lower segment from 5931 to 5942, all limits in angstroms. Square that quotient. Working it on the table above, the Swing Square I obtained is 1.2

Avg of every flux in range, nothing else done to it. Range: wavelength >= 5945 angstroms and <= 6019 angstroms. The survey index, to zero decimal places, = 308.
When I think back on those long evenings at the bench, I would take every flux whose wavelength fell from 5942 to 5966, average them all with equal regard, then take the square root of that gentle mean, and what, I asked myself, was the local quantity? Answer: 17.7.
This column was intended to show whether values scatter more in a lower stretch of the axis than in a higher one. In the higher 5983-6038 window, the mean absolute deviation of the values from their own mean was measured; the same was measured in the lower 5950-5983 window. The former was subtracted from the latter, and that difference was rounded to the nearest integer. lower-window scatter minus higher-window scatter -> 2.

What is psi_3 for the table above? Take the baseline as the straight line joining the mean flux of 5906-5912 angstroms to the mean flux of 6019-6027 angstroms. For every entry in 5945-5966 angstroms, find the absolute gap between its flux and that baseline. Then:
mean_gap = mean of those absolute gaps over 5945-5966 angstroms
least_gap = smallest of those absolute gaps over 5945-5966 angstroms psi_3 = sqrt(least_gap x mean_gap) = 16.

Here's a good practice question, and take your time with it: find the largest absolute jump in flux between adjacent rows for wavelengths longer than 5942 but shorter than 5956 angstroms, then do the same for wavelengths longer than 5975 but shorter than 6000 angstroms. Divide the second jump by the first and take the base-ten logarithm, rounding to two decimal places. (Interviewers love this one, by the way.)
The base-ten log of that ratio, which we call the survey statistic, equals -0.31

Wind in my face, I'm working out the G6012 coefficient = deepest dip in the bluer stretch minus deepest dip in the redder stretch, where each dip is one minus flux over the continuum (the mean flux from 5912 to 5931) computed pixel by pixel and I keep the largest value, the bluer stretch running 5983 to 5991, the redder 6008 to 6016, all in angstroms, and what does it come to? 0.014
